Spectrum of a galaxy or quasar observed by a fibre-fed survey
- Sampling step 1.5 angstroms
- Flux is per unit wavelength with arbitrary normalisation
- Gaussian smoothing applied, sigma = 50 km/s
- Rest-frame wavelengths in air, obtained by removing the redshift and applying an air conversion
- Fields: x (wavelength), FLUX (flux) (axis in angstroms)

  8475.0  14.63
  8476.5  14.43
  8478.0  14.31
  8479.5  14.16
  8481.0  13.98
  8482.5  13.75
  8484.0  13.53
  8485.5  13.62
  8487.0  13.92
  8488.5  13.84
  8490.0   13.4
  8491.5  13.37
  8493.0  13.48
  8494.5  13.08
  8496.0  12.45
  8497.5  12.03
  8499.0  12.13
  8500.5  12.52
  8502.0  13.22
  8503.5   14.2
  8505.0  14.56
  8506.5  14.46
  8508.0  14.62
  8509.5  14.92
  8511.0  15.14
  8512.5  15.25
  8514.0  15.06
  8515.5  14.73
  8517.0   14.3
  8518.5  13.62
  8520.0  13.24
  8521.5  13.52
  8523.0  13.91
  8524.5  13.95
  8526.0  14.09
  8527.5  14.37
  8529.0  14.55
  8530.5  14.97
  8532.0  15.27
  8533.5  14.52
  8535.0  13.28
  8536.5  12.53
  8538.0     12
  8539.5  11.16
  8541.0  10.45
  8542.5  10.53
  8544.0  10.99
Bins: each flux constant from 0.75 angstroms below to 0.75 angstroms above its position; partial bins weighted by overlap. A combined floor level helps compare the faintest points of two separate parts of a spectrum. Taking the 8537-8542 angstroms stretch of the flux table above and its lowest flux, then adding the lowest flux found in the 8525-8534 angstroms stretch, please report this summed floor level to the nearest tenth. 24.5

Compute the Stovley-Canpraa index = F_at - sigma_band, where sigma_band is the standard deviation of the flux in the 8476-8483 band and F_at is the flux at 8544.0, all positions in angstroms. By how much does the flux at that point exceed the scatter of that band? 10.7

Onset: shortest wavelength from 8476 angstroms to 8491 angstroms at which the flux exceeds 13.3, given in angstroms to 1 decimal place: 8476.5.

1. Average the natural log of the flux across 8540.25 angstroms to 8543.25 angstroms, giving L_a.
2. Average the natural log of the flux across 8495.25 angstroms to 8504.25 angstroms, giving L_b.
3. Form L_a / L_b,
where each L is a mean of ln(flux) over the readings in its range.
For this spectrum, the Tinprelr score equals 0.92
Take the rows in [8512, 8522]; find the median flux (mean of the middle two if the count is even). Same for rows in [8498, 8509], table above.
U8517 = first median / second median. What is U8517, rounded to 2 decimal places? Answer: 1.01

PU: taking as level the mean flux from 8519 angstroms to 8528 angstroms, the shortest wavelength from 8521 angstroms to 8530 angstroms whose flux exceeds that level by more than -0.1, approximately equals 8523.0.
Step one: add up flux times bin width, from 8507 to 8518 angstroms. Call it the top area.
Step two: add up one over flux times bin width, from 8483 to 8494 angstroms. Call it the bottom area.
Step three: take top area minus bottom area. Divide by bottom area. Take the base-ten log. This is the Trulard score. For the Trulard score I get 2.30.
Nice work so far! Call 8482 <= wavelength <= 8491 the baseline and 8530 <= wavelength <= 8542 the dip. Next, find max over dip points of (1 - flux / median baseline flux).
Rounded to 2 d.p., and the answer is 0.24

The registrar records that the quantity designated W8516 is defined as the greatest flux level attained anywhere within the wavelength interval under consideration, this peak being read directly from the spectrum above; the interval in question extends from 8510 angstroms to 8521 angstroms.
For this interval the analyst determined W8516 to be 15.25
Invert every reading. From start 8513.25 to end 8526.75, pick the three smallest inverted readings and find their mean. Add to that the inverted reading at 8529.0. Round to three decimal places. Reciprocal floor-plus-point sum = 0.137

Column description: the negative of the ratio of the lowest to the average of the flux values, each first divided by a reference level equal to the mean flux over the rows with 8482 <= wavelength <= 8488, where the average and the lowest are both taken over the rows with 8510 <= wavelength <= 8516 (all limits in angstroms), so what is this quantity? -0.979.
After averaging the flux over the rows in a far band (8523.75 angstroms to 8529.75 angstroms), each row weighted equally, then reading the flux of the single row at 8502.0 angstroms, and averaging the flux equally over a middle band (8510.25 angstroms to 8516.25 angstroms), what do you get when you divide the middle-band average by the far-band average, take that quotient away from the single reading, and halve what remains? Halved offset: 6.08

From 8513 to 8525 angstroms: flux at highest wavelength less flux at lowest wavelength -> -1.1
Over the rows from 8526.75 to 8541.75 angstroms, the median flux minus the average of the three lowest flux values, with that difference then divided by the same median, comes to 0.19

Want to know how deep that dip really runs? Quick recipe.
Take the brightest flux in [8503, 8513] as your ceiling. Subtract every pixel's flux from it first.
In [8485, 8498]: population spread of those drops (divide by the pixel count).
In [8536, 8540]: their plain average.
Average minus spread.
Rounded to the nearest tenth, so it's 2.8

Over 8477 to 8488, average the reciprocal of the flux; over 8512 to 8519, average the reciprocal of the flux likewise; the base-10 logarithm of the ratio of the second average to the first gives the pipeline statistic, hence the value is -0.02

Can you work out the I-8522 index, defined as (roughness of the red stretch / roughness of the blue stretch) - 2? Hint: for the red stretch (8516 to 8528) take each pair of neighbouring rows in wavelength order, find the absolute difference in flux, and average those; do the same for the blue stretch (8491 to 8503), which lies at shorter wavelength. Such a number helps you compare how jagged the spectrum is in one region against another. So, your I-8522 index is -1.2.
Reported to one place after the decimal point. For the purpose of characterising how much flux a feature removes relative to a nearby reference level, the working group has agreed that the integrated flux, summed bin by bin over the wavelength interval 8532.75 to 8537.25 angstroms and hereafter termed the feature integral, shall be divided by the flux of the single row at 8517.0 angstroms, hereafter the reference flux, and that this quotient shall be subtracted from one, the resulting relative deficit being -3.2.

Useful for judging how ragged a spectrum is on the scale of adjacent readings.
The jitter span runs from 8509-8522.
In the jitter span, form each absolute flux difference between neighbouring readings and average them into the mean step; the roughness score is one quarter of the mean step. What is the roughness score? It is 0.082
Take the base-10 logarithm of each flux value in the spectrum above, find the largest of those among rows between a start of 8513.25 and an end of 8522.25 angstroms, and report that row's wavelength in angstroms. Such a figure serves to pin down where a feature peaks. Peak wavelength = 8514.0 angstroms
